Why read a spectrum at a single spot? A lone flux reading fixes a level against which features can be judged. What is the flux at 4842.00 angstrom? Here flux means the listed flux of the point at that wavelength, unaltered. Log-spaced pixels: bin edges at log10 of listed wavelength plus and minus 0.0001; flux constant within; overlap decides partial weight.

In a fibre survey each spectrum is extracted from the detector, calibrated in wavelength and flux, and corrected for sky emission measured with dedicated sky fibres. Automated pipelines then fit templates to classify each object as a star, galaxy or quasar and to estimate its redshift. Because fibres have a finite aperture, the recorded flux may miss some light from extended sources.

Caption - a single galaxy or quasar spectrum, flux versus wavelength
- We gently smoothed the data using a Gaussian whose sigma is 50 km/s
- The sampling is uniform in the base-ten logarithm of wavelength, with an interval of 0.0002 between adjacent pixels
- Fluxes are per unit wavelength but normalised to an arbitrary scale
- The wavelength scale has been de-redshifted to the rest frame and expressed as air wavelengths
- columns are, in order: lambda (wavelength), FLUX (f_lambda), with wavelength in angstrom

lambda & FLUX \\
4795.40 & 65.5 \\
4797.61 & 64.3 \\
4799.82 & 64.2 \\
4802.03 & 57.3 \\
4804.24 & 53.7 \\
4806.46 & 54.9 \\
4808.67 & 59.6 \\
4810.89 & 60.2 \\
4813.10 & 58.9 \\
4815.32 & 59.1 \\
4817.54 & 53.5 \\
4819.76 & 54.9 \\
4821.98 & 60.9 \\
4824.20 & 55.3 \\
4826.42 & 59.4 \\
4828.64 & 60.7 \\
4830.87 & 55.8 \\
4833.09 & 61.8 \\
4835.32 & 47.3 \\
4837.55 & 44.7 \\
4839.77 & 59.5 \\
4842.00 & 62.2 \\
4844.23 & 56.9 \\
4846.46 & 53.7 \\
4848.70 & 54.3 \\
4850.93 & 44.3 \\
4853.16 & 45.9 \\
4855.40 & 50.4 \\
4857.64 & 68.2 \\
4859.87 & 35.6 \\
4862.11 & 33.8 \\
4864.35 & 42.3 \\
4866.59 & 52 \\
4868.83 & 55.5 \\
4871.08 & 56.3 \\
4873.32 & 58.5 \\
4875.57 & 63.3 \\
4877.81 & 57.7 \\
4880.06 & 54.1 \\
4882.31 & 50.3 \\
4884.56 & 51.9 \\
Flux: 62.2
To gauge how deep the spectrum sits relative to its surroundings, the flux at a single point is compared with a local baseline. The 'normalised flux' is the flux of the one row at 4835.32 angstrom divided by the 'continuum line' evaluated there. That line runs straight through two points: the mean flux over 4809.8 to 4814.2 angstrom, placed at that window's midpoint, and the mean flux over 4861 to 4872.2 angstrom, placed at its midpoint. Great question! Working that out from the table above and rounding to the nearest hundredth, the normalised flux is 0.87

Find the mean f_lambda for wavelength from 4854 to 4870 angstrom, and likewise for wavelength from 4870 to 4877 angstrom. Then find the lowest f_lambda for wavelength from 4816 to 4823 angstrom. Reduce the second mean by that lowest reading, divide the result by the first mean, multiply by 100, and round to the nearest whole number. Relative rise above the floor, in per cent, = 12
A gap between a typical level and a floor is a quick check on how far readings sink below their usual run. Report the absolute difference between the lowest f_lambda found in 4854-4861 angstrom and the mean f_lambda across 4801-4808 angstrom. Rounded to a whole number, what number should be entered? 20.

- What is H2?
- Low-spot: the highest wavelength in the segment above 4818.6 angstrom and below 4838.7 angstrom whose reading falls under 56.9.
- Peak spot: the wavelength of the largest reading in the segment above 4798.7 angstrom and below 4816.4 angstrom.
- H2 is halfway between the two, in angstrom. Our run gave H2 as 4818.7 angstrom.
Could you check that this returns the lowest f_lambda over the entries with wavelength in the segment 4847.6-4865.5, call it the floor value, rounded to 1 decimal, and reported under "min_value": 33.8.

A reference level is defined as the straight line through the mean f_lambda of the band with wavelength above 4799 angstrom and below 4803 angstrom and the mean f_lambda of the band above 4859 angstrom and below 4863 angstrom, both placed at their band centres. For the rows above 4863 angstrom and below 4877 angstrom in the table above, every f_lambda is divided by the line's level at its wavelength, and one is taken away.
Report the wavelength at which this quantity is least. 4864.35 angstrom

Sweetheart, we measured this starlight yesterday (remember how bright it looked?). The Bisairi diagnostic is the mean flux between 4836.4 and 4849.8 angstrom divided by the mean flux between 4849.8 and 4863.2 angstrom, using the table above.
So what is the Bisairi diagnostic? 1.19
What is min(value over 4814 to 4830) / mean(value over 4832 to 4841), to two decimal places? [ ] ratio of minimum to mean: 1.00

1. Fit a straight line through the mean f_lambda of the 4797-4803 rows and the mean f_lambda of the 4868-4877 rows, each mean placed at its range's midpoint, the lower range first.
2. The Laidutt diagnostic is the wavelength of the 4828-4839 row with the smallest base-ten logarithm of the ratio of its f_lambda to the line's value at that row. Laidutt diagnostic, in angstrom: 4837.55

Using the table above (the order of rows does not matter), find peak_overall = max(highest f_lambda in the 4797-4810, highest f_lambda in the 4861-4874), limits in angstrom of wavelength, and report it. 64.3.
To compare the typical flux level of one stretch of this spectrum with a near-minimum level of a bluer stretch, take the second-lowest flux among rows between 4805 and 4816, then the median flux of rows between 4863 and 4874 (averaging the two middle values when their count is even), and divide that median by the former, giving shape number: 0.94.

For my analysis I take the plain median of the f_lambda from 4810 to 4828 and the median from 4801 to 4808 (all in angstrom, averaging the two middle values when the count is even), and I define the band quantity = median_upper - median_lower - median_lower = -51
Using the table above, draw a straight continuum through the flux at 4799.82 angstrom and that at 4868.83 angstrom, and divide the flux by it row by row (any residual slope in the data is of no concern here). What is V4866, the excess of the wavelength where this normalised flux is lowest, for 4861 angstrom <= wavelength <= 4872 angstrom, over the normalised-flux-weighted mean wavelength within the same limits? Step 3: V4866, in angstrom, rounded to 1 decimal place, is -5.0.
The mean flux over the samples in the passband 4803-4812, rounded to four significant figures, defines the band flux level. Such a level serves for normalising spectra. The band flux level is 57.10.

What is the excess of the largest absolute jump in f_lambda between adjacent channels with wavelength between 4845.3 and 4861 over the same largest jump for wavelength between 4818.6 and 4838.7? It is 18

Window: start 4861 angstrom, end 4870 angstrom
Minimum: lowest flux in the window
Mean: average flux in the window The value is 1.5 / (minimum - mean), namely -0.12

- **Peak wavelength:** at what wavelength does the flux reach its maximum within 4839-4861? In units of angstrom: 4857.64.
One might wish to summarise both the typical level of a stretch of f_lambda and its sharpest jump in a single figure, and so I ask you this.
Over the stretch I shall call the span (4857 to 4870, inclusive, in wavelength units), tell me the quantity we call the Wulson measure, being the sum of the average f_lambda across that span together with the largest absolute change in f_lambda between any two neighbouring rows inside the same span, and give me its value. 80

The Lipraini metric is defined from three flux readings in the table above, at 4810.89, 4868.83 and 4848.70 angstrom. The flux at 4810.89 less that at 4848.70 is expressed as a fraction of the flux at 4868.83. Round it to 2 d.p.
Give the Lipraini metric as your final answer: 0.11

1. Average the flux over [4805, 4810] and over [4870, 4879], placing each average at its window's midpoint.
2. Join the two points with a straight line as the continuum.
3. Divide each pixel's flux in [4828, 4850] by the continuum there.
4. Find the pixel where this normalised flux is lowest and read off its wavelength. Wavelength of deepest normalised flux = 4837.55 angstrom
